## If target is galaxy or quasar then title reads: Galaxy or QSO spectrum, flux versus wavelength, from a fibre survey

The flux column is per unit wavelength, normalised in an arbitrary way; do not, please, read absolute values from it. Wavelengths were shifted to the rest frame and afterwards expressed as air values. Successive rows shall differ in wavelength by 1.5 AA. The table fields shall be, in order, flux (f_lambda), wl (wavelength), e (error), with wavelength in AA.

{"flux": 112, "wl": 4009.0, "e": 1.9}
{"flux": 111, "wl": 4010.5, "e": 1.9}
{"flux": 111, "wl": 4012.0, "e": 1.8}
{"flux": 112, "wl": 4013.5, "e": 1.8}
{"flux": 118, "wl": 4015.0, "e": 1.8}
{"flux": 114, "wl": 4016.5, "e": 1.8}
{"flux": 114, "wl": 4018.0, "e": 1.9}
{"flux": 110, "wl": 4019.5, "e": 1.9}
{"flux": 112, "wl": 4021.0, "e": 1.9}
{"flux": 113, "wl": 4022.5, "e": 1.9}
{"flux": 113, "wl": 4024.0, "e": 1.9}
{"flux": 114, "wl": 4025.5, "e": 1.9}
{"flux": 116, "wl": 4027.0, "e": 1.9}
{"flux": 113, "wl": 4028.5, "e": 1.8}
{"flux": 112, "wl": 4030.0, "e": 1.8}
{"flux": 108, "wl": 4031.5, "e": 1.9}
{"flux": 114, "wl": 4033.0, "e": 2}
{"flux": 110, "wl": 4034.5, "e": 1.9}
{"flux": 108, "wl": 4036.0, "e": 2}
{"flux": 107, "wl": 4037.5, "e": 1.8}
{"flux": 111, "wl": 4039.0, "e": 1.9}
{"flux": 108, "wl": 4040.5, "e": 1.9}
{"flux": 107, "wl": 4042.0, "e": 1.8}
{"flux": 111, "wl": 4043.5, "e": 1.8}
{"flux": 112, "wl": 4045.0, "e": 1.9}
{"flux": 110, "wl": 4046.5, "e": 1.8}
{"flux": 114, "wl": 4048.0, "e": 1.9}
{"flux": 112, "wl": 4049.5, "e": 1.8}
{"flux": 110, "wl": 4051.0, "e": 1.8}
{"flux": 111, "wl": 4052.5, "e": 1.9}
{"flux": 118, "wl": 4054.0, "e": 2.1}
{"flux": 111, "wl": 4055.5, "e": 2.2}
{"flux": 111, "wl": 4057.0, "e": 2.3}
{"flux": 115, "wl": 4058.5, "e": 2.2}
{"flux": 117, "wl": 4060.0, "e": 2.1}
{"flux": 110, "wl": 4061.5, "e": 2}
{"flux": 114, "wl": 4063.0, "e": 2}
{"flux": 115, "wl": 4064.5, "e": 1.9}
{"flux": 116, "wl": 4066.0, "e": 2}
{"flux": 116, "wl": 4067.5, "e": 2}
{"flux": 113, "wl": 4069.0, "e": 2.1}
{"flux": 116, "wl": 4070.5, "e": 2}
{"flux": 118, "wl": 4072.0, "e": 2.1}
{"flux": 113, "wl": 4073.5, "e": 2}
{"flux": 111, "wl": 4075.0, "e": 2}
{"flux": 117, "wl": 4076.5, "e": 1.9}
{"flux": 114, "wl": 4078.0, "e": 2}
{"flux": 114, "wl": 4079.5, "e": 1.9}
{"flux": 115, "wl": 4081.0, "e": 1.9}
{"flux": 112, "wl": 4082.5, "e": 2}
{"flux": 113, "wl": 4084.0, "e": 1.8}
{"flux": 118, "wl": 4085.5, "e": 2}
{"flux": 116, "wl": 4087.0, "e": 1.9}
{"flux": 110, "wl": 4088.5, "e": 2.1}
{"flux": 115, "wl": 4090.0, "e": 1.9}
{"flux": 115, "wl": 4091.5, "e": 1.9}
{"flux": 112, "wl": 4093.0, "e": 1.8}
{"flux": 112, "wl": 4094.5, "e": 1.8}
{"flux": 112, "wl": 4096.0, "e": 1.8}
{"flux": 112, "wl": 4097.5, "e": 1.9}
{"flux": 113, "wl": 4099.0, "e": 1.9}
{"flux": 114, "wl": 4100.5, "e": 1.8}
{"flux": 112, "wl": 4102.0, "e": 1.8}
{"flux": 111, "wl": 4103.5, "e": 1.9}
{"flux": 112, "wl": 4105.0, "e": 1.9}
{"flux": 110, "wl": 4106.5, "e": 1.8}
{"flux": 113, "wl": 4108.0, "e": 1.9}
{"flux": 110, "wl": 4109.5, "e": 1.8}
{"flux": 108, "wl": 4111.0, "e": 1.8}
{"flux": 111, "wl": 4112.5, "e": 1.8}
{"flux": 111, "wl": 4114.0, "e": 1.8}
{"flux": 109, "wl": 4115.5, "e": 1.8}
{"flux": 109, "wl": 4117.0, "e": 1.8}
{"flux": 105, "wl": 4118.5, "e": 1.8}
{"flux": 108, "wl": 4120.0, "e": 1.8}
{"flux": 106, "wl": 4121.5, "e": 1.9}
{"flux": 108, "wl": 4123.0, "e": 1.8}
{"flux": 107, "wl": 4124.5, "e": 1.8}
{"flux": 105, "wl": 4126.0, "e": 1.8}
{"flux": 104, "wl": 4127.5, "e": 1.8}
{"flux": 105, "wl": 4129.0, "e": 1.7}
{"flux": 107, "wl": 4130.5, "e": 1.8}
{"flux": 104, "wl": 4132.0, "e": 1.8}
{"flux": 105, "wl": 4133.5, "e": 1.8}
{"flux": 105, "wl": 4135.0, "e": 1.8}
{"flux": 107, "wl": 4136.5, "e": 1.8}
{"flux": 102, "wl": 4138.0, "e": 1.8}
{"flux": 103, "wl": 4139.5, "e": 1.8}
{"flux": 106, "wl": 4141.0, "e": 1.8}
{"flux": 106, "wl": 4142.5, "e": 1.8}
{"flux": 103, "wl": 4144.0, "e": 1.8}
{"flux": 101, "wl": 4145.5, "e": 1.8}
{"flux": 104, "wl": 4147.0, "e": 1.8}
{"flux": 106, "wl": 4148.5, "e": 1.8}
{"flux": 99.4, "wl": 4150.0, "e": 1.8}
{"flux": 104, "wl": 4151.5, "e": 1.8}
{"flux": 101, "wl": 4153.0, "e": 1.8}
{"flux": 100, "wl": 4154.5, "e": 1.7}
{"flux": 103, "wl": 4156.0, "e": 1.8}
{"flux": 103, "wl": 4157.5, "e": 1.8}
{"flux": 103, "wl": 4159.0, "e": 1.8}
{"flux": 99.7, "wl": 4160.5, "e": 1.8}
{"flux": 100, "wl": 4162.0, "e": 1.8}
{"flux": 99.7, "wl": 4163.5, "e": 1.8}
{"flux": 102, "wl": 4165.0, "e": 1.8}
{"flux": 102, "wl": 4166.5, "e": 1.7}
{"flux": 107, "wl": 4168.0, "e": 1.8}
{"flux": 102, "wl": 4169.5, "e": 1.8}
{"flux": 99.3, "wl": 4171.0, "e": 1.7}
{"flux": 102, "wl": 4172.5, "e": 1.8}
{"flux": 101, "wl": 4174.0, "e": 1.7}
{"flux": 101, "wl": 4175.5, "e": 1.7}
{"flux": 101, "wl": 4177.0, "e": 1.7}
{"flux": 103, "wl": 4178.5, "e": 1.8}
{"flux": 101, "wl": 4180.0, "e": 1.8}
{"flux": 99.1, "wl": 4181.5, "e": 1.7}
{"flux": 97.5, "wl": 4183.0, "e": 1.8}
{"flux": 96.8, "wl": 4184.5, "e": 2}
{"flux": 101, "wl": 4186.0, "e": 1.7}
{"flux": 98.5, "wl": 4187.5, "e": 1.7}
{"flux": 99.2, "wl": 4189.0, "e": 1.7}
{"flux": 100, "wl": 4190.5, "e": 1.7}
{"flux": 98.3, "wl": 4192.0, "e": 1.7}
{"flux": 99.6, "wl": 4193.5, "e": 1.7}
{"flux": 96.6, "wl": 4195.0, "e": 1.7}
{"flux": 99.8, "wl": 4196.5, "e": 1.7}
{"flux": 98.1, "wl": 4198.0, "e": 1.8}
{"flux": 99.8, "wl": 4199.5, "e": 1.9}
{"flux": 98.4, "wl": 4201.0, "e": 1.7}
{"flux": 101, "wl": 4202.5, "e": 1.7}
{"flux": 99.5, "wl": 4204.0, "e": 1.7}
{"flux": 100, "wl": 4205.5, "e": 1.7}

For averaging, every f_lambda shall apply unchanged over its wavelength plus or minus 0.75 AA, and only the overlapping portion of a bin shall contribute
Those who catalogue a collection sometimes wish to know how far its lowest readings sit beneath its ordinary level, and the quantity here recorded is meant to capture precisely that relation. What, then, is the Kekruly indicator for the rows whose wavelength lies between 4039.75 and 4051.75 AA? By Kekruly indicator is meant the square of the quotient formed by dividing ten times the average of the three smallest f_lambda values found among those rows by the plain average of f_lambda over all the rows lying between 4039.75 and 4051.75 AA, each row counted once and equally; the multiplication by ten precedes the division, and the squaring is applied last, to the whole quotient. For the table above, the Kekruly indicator 96.12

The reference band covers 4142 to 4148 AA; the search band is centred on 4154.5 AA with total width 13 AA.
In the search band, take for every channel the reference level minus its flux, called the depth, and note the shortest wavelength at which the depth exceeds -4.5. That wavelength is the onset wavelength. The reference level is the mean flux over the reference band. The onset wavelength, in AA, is 4148.5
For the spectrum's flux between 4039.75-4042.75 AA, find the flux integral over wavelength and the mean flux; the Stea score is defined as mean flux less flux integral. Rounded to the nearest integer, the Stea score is -215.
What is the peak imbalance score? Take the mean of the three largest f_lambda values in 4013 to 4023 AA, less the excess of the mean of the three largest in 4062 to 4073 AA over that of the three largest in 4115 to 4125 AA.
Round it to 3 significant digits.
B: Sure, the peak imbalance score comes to 107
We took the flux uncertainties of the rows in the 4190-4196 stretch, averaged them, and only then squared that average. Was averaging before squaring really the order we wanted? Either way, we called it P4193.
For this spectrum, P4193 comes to 2.89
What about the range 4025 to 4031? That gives 3.42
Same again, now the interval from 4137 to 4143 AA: 3.24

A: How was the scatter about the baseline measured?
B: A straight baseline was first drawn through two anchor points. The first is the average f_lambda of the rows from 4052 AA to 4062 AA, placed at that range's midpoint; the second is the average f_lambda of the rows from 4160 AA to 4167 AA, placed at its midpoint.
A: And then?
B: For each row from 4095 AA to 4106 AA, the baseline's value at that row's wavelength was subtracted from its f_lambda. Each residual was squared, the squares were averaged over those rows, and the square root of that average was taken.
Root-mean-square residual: 4.2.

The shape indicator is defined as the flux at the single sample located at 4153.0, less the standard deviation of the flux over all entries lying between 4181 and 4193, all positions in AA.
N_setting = 100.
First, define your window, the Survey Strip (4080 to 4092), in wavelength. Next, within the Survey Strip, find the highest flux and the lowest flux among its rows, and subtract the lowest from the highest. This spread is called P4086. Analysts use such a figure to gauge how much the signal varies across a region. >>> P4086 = 8.0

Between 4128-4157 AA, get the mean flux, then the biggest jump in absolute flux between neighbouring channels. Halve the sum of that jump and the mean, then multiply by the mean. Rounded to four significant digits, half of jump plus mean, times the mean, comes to 5725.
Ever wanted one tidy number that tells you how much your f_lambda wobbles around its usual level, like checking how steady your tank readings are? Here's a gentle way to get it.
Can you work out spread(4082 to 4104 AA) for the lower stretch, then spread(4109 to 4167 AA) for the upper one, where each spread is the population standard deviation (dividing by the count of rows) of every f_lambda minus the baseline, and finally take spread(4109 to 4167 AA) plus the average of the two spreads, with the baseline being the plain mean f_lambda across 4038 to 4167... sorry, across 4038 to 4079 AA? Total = 5.7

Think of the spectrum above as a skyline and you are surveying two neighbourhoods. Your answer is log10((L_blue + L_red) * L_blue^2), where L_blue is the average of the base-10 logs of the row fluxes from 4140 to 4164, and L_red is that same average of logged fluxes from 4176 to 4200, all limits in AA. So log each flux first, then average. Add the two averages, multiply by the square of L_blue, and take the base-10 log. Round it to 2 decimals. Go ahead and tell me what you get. 1.21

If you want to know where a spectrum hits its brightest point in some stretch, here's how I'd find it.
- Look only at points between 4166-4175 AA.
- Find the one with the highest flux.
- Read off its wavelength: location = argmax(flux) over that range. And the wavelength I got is 4168.0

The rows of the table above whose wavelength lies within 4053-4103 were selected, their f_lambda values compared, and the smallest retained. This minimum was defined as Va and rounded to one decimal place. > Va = 110.0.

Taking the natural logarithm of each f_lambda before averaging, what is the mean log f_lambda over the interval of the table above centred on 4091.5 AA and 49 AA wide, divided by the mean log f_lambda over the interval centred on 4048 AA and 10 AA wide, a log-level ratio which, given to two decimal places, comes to 1.00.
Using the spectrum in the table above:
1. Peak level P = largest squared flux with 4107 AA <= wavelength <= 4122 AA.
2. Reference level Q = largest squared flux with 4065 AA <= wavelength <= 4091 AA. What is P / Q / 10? 0.092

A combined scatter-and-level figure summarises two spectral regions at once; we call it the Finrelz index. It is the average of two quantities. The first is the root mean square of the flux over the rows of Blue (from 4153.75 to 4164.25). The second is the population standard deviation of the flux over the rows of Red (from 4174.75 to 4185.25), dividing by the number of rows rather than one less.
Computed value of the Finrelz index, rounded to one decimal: 51.6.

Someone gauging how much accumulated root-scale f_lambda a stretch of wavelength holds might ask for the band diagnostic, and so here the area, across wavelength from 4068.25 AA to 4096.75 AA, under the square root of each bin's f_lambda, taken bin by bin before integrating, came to 304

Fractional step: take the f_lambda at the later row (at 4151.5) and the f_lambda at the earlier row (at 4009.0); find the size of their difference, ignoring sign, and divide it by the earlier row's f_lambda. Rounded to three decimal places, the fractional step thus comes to 0.071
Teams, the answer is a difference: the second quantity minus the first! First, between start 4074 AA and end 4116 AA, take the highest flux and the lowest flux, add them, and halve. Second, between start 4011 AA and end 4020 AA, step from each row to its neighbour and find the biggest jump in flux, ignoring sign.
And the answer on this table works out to -107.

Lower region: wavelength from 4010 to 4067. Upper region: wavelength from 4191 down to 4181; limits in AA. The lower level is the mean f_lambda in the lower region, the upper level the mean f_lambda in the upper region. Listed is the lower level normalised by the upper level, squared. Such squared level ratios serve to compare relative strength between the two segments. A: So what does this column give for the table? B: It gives 1.29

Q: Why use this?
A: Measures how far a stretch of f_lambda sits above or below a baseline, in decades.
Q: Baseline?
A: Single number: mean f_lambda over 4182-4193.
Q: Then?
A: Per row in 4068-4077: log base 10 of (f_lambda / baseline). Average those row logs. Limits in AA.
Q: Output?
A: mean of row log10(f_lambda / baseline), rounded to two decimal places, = 0.06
